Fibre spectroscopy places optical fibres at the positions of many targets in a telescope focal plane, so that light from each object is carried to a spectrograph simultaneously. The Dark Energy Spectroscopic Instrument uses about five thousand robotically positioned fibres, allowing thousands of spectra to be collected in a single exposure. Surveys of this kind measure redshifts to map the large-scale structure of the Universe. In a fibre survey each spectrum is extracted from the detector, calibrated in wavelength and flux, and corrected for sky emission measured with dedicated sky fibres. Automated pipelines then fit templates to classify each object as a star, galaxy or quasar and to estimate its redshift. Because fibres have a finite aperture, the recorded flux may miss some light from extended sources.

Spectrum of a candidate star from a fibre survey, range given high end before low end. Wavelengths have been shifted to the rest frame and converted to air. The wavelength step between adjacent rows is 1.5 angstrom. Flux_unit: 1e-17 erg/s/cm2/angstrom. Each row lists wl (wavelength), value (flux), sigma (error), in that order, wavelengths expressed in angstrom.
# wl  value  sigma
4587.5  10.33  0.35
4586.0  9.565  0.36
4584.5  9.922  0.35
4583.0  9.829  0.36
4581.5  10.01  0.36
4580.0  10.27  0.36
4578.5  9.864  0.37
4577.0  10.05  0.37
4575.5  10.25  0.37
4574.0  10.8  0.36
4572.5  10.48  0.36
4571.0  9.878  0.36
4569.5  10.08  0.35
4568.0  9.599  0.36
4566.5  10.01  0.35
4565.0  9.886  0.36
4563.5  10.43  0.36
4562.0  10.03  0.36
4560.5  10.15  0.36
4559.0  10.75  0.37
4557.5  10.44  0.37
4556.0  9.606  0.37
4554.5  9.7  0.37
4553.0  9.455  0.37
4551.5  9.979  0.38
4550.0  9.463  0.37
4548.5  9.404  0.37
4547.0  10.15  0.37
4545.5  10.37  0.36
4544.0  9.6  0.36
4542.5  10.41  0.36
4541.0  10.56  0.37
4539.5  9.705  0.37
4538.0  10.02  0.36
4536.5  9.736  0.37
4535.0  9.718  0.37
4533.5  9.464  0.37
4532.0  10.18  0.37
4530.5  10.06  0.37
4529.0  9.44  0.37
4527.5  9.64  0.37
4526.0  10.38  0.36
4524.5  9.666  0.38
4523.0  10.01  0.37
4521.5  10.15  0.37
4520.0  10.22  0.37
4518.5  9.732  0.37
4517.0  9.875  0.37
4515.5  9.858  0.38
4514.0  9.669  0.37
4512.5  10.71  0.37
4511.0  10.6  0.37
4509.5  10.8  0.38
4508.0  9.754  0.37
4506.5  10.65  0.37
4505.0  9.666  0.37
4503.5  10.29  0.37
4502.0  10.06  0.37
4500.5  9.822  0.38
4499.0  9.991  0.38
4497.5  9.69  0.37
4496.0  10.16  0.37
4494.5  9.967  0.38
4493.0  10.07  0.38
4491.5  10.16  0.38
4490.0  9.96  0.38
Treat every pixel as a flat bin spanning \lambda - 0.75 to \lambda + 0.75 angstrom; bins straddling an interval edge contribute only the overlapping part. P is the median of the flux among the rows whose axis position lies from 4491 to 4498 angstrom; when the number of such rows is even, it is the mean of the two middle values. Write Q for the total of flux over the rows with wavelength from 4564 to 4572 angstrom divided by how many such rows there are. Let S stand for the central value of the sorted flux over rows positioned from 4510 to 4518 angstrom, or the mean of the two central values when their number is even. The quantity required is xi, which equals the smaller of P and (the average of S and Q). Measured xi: 9.9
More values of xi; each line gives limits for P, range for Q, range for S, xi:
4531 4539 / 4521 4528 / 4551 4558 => 9.7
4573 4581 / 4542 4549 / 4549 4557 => 9.8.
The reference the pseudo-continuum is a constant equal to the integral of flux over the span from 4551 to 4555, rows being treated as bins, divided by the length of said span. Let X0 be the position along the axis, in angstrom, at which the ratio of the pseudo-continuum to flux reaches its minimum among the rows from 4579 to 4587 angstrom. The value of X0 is 4580.0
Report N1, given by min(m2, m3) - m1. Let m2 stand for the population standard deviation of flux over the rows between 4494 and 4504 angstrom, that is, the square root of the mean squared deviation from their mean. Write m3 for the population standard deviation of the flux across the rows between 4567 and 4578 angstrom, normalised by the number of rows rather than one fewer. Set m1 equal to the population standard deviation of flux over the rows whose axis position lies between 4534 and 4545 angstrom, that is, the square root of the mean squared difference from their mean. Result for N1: -0.17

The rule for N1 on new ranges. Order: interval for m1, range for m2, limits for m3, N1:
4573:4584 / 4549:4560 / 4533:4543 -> 0.07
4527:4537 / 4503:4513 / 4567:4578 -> 0.11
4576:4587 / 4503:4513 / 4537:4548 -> 0.14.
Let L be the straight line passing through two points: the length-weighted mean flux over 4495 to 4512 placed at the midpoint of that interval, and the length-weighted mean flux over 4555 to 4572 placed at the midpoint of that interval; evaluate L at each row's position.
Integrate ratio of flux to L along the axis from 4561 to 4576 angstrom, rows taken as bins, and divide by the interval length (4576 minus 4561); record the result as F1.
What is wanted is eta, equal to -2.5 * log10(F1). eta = -0.007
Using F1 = 1.01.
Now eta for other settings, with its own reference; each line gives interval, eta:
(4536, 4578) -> 0.005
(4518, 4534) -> 0.022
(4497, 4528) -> 0.007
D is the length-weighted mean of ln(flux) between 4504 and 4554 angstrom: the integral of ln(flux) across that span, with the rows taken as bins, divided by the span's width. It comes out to 2.30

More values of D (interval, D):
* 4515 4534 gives 2.29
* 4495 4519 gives 2.31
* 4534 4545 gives 2.30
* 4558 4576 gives 2.32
